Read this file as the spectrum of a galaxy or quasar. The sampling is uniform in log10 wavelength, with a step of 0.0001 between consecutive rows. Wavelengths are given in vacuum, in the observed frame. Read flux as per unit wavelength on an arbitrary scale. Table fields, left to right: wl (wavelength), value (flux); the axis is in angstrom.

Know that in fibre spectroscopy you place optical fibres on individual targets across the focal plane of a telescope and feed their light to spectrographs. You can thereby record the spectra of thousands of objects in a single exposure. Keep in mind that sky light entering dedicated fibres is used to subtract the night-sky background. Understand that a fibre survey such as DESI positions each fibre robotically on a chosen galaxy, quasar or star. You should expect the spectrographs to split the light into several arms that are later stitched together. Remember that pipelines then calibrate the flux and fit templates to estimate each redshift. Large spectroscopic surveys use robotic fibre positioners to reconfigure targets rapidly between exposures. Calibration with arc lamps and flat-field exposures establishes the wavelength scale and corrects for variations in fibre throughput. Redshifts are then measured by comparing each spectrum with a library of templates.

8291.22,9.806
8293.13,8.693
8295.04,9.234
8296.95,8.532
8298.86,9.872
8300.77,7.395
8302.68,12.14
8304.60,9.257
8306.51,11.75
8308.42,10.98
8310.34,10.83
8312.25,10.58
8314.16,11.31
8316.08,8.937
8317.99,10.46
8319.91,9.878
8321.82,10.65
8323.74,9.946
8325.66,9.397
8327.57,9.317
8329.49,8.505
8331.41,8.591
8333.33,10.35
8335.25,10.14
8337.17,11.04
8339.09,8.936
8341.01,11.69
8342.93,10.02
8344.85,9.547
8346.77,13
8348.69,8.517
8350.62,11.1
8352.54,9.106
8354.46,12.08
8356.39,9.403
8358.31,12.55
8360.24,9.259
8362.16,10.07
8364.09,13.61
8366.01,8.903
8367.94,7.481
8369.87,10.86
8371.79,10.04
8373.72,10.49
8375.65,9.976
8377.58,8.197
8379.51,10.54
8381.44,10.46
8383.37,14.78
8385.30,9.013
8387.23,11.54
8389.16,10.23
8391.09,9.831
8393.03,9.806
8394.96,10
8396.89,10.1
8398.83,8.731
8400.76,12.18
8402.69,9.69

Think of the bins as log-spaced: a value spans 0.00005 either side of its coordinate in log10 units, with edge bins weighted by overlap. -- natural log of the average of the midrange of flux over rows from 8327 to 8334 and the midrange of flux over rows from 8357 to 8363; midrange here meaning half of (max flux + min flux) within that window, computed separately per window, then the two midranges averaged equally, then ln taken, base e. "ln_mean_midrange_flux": 2.32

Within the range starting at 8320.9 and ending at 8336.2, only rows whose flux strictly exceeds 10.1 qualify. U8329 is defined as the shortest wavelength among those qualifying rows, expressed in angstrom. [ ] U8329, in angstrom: 8321.82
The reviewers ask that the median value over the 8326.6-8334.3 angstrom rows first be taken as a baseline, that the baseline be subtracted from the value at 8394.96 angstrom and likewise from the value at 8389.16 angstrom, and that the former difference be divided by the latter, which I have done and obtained 0.82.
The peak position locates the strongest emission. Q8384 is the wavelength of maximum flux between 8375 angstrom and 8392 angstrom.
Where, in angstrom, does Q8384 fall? 8383.37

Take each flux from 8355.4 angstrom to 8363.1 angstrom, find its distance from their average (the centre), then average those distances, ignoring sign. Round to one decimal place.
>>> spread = 1.1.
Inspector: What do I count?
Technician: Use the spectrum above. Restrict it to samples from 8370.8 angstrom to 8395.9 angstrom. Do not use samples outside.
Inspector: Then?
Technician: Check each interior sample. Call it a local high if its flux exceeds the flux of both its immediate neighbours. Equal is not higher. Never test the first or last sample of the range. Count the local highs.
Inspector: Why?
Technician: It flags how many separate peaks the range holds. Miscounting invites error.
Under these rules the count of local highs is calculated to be 4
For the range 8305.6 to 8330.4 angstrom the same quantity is 3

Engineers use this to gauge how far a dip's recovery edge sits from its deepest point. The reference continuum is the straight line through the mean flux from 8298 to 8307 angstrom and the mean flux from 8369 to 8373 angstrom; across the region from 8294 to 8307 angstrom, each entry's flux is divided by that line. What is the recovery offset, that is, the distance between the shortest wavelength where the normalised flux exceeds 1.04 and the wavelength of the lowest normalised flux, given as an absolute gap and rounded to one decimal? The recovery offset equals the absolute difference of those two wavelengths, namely 1.9 angstrom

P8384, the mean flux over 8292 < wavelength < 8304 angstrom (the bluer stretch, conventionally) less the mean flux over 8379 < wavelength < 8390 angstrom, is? -1.8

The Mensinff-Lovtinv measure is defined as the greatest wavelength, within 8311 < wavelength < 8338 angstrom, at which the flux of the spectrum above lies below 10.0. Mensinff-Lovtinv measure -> 8331.41 angstrom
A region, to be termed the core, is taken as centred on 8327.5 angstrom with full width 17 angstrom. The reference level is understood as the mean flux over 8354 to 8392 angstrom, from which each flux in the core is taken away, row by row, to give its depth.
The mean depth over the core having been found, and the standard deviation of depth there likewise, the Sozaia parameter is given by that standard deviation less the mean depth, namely -0.1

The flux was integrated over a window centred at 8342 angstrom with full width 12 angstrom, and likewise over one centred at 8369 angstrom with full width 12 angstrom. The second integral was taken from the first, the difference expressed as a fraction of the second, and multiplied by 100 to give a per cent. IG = 4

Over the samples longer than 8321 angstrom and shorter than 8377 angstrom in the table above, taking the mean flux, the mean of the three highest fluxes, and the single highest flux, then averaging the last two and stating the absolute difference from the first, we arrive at 3.2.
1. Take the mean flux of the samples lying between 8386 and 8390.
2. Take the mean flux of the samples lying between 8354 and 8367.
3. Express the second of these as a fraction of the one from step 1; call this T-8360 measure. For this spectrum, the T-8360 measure 1.00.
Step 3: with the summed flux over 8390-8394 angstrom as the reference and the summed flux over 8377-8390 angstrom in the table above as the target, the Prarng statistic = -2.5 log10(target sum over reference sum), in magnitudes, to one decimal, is -1.5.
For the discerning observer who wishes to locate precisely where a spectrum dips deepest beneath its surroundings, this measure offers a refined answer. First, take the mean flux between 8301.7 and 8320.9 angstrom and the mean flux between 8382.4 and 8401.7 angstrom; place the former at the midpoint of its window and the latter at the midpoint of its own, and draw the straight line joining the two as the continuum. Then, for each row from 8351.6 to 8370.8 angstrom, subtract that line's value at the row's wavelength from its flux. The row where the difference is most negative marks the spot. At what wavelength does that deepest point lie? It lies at 8367.94 angstrom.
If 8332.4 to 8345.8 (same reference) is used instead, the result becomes 8339.09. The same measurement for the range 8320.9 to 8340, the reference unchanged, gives 8329.49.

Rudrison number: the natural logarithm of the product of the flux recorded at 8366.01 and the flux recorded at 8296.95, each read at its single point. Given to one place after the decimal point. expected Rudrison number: 4.3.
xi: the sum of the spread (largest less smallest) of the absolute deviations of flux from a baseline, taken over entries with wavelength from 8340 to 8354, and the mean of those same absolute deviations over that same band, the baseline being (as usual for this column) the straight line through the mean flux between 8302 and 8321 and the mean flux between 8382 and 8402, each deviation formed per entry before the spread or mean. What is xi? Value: 3.2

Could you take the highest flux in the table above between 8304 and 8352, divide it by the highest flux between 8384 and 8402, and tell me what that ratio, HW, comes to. 1.07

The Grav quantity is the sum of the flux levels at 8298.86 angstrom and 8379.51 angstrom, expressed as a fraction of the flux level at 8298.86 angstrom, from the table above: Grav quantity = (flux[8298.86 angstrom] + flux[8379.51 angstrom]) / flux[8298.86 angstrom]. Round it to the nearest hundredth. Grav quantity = 2.07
